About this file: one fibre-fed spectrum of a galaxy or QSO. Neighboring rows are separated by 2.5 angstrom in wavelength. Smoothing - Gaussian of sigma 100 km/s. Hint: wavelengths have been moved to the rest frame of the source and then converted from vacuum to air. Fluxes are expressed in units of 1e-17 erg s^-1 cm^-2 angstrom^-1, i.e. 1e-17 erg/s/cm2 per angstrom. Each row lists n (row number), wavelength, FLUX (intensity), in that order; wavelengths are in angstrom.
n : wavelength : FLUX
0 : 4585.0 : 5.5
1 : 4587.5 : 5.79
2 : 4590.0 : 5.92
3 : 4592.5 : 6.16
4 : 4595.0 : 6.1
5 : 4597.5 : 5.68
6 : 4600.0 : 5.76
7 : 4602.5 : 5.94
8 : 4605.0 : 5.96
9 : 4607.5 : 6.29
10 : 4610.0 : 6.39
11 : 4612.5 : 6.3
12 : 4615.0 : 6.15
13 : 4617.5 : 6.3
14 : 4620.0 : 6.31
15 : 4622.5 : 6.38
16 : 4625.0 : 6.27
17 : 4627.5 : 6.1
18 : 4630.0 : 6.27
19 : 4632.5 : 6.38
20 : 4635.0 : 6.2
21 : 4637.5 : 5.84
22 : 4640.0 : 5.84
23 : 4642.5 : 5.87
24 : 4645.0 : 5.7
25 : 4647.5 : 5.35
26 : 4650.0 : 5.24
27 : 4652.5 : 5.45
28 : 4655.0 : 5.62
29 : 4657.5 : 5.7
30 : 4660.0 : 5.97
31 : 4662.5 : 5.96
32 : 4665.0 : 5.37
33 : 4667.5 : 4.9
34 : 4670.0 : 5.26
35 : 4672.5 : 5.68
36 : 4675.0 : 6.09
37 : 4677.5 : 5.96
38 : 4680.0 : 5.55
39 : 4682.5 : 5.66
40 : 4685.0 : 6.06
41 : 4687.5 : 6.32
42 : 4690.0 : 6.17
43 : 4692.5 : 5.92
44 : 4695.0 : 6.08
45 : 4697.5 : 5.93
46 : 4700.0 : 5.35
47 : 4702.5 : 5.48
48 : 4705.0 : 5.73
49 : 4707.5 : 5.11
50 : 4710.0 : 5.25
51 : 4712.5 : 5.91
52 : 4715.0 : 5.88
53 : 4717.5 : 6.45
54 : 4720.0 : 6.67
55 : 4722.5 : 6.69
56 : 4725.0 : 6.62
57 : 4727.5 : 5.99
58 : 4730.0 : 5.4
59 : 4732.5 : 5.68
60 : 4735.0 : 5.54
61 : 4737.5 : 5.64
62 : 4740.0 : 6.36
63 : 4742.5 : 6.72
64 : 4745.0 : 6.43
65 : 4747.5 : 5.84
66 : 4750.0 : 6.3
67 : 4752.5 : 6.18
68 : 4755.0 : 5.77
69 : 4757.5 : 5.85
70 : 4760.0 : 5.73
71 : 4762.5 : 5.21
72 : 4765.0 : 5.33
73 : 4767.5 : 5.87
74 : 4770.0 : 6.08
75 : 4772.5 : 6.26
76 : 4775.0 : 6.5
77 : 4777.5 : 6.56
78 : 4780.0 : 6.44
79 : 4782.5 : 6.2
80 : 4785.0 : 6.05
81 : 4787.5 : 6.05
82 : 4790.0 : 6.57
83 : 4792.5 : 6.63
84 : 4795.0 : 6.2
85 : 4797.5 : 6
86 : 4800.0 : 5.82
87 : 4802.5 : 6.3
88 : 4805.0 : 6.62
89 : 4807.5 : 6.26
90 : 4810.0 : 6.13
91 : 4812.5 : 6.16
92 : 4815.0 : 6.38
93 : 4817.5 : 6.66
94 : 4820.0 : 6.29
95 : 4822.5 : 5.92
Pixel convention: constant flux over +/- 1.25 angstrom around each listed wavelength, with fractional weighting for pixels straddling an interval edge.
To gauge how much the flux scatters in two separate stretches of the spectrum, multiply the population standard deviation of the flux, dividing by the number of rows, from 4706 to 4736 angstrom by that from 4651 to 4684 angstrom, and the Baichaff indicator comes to 0.173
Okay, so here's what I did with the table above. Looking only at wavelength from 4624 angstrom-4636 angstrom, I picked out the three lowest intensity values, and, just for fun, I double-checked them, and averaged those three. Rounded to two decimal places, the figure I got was 6.19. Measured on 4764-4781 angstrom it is 5.76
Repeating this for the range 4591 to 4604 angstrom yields 5.79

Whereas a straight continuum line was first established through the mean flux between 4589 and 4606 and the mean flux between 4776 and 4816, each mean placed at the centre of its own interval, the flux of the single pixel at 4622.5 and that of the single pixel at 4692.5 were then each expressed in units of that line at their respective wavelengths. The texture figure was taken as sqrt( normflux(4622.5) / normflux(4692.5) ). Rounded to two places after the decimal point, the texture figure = 1.05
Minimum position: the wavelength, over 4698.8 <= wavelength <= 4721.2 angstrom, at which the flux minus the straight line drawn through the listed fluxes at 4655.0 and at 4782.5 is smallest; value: 4707.5 angstrom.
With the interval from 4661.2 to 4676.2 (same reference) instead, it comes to 4667.5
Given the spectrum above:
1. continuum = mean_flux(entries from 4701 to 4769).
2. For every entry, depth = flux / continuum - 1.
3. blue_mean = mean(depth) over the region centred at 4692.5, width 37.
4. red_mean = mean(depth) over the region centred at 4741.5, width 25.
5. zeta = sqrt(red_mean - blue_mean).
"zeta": 0.20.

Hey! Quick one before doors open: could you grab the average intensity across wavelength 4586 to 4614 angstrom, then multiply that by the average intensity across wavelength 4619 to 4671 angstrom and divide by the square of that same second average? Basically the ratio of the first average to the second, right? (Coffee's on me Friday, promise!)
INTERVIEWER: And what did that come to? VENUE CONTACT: 1.04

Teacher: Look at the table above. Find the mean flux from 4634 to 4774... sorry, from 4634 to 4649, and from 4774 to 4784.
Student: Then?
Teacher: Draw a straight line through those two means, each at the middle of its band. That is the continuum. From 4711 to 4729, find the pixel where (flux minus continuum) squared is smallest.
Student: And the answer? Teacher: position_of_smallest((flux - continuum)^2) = 4727.5 angstrom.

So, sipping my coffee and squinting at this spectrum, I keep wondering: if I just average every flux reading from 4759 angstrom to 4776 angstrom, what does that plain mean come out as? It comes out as 5.85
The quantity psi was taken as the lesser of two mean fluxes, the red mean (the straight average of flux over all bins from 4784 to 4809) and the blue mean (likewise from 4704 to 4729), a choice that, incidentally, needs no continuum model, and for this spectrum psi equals 6.03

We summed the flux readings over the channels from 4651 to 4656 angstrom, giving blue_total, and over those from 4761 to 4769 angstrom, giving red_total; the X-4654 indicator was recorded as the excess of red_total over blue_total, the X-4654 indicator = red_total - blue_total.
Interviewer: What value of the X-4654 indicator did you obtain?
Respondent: 5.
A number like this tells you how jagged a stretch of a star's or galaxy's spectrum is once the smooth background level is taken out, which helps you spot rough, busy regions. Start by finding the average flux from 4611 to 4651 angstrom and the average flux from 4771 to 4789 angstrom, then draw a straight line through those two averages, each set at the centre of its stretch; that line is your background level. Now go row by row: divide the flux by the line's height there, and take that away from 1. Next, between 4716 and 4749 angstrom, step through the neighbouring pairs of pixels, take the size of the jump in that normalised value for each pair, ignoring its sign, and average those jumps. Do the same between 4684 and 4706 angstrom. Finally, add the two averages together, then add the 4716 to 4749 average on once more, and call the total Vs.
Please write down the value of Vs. 0.147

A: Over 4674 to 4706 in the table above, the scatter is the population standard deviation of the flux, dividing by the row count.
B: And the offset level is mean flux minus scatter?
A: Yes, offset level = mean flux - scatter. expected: 5.59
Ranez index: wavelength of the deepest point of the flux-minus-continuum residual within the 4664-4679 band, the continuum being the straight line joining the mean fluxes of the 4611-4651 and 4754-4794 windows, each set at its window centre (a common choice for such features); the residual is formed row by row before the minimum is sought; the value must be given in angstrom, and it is 4667.5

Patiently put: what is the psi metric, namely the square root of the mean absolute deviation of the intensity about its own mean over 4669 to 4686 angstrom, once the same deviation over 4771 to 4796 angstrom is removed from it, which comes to 0.22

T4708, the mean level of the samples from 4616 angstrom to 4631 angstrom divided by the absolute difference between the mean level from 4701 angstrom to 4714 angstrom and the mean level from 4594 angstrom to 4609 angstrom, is 13.7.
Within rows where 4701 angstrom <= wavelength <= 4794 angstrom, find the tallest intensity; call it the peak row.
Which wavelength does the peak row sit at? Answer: 4742.5 angstrom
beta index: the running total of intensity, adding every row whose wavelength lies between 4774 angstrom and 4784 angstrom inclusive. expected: 26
